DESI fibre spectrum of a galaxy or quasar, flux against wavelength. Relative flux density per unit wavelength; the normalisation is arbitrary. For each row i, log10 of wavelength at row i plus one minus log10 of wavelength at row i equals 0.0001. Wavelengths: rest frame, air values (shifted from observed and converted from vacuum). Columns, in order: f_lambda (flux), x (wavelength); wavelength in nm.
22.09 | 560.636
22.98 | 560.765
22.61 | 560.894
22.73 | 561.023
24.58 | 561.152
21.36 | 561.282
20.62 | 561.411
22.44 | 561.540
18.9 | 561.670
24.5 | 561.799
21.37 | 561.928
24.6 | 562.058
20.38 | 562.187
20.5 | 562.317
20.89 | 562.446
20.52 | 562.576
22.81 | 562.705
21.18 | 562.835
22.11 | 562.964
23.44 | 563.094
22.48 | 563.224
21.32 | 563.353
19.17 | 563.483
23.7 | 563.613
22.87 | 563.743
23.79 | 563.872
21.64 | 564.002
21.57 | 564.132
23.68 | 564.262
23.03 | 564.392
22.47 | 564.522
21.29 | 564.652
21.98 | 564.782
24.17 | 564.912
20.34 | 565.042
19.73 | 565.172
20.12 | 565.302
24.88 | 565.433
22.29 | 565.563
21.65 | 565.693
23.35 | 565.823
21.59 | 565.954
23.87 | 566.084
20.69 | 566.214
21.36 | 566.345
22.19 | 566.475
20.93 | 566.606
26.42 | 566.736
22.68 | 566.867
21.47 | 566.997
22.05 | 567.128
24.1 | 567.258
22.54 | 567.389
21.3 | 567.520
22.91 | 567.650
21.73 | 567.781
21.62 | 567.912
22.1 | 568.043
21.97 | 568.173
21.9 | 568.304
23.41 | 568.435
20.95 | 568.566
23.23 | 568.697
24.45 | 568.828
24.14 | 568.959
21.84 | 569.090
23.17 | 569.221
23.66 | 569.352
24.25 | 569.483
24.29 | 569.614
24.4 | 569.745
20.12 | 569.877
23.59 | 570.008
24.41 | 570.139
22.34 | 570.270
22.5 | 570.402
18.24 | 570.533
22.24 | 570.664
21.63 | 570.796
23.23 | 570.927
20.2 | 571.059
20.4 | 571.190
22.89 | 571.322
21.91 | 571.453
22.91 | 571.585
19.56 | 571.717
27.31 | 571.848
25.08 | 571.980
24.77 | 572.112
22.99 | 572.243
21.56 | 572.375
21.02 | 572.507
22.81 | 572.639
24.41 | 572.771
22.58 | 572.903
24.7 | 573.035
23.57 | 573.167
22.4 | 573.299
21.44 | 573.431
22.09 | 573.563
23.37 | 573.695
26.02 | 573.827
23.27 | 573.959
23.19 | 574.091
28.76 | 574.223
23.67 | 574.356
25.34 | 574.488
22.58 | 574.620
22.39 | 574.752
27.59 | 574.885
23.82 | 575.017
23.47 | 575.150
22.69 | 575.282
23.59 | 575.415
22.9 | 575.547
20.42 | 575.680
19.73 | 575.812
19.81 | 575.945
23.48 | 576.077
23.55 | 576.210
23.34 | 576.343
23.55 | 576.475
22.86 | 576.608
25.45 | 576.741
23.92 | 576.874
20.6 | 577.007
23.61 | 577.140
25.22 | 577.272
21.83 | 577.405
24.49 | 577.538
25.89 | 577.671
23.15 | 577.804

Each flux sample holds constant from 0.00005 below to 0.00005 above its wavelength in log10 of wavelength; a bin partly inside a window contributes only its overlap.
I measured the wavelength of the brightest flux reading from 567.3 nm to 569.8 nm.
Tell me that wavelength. 568.828 nm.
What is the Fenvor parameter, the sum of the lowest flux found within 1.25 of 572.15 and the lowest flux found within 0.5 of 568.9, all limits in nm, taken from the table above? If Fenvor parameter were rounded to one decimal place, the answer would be 40.5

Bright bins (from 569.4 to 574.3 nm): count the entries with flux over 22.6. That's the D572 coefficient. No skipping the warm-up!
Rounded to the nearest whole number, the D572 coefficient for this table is 21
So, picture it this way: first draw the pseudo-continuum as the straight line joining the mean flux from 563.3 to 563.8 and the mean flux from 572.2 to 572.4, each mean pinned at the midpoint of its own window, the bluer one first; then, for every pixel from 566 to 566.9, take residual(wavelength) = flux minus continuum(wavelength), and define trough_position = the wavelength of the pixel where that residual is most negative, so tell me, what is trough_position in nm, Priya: 566.214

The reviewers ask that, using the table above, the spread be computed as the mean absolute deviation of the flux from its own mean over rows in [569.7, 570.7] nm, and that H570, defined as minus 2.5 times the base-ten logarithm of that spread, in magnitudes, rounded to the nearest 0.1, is -0.5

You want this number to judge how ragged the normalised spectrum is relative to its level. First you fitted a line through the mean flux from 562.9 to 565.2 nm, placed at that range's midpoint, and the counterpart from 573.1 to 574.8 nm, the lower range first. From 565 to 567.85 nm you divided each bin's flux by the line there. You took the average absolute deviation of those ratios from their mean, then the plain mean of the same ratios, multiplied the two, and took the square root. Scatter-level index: 0.229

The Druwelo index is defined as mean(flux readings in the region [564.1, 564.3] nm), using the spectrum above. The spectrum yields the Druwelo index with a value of 22.6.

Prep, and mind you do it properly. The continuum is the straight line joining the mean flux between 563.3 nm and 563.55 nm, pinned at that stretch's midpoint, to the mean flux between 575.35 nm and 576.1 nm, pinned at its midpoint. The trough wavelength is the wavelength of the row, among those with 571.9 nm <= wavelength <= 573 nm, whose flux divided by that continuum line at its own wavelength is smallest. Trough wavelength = 572.507 nm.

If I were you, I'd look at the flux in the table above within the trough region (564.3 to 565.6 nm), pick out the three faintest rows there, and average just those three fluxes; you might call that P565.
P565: 20.1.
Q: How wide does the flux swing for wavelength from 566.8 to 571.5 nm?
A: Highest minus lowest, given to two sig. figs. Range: 6.2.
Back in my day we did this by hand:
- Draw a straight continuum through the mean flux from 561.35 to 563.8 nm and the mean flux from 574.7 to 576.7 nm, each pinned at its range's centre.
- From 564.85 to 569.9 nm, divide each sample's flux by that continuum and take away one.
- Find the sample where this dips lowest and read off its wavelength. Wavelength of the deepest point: 565.172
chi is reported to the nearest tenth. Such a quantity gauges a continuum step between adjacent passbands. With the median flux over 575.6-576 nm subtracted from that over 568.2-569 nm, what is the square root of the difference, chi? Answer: 1.9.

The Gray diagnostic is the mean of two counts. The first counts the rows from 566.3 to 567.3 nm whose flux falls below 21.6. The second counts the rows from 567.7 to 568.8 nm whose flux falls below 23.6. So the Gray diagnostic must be 5.5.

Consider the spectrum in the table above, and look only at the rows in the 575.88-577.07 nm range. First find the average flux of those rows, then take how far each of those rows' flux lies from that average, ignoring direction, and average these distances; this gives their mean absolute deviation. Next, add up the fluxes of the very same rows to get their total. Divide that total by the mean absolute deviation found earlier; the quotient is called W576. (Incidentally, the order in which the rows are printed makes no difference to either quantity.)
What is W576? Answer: 166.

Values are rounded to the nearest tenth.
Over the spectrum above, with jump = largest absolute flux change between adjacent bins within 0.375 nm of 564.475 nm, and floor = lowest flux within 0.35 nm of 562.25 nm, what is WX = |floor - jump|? 18.3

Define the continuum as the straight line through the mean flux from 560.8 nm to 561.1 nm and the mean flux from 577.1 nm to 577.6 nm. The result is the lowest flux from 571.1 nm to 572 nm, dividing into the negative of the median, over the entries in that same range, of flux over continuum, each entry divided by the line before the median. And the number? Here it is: -0.050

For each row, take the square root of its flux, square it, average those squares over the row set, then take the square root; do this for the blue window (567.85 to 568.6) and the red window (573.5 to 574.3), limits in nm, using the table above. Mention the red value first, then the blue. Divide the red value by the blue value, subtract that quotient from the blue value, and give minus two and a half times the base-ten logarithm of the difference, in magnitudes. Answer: -1.401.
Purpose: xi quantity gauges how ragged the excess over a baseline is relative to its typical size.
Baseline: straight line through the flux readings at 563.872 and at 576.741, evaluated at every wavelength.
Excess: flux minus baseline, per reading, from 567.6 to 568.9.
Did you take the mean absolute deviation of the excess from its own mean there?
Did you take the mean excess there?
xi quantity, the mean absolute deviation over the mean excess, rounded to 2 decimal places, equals -0.44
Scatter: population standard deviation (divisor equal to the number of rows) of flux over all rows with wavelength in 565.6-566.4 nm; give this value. 1.1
